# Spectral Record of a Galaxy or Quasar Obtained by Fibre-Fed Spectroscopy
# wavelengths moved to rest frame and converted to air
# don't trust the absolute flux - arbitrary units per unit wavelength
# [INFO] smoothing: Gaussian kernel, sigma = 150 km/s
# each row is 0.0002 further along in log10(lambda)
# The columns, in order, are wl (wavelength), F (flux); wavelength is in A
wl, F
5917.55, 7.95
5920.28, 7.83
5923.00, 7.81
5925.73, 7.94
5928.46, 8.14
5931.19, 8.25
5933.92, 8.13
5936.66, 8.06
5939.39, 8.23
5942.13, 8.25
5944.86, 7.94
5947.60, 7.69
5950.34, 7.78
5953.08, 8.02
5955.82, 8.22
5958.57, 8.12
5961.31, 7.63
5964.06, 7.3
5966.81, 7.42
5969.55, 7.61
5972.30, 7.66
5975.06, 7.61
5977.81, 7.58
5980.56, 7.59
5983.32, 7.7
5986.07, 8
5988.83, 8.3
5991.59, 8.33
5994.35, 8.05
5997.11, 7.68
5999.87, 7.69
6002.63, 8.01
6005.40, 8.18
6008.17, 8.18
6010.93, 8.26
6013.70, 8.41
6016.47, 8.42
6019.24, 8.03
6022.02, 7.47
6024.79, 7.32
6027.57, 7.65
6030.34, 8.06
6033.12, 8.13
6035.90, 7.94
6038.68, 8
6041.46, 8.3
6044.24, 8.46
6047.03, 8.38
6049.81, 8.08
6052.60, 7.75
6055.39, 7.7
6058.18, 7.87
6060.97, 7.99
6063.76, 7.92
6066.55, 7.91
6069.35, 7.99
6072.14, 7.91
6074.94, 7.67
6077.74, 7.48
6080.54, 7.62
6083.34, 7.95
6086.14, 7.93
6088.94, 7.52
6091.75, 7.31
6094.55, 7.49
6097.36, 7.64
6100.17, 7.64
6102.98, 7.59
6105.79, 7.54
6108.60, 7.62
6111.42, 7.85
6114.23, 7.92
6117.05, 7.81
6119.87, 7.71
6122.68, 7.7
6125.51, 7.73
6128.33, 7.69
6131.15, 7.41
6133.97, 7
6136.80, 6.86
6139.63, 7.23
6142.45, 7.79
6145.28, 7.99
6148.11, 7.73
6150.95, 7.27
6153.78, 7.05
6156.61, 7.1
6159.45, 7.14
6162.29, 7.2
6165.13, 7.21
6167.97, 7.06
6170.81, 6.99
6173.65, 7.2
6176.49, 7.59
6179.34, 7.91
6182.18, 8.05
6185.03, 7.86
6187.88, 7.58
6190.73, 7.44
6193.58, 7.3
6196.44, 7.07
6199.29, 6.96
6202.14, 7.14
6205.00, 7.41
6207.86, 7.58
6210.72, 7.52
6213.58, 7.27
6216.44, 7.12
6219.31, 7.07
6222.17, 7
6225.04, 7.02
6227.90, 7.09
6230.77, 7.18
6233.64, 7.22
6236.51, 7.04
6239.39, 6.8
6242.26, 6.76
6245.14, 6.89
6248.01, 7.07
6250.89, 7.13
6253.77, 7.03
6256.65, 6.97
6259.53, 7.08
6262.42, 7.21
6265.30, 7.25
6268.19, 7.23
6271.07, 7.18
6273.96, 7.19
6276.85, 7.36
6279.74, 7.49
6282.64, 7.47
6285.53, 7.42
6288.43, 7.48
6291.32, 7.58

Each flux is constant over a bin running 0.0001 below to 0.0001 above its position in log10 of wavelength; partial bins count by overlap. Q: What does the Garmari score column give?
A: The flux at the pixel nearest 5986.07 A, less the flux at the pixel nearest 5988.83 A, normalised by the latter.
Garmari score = -0.04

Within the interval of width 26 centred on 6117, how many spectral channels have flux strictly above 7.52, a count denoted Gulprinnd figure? 9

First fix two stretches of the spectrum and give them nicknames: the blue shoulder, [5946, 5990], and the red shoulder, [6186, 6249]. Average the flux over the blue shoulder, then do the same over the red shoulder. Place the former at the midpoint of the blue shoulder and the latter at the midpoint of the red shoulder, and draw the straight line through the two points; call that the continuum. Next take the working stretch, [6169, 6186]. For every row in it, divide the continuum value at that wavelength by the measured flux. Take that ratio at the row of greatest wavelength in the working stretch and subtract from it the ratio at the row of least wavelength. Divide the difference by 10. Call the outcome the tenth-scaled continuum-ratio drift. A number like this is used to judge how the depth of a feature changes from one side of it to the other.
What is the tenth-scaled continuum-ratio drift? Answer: -0.012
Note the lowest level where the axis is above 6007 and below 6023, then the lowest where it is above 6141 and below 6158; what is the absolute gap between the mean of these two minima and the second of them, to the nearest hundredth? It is 0.21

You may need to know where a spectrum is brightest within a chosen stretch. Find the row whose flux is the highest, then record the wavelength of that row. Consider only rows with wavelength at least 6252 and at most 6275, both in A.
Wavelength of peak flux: 6265.30 A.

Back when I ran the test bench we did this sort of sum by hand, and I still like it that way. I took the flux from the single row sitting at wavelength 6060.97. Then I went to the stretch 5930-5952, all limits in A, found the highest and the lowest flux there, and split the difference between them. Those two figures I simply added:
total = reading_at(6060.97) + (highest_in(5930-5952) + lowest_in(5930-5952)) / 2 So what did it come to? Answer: 16.0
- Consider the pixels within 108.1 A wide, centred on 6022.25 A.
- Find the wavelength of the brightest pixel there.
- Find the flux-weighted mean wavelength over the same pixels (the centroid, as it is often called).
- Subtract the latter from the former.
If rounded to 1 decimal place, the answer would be 22.0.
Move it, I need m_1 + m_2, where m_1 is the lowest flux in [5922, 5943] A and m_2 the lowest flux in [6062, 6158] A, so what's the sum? 14.7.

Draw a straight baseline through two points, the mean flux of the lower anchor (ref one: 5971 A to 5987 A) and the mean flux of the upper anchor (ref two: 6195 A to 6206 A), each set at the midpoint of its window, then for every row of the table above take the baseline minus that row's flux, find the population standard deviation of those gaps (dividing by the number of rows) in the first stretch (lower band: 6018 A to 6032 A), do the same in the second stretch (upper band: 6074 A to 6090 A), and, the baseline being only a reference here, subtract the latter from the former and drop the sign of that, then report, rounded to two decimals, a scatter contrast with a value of 0.11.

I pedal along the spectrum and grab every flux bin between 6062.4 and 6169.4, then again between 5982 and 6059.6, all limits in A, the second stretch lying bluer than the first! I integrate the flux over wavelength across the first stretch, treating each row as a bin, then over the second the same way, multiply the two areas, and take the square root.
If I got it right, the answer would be 709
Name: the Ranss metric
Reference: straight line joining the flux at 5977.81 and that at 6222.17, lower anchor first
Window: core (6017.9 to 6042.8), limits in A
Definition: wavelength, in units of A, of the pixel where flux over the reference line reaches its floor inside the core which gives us 6024.79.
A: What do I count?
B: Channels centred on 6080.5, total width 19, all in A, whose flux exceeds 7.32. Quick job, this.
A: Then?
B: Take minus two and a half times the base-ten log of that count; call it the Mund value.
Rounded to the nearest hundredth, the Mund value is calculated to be -2.11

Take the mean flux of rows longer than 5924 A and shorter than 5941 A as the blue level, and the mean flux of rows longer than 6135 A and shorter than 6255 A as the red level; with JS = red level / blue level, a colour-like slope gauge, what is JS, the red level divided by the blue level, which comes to 0.89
